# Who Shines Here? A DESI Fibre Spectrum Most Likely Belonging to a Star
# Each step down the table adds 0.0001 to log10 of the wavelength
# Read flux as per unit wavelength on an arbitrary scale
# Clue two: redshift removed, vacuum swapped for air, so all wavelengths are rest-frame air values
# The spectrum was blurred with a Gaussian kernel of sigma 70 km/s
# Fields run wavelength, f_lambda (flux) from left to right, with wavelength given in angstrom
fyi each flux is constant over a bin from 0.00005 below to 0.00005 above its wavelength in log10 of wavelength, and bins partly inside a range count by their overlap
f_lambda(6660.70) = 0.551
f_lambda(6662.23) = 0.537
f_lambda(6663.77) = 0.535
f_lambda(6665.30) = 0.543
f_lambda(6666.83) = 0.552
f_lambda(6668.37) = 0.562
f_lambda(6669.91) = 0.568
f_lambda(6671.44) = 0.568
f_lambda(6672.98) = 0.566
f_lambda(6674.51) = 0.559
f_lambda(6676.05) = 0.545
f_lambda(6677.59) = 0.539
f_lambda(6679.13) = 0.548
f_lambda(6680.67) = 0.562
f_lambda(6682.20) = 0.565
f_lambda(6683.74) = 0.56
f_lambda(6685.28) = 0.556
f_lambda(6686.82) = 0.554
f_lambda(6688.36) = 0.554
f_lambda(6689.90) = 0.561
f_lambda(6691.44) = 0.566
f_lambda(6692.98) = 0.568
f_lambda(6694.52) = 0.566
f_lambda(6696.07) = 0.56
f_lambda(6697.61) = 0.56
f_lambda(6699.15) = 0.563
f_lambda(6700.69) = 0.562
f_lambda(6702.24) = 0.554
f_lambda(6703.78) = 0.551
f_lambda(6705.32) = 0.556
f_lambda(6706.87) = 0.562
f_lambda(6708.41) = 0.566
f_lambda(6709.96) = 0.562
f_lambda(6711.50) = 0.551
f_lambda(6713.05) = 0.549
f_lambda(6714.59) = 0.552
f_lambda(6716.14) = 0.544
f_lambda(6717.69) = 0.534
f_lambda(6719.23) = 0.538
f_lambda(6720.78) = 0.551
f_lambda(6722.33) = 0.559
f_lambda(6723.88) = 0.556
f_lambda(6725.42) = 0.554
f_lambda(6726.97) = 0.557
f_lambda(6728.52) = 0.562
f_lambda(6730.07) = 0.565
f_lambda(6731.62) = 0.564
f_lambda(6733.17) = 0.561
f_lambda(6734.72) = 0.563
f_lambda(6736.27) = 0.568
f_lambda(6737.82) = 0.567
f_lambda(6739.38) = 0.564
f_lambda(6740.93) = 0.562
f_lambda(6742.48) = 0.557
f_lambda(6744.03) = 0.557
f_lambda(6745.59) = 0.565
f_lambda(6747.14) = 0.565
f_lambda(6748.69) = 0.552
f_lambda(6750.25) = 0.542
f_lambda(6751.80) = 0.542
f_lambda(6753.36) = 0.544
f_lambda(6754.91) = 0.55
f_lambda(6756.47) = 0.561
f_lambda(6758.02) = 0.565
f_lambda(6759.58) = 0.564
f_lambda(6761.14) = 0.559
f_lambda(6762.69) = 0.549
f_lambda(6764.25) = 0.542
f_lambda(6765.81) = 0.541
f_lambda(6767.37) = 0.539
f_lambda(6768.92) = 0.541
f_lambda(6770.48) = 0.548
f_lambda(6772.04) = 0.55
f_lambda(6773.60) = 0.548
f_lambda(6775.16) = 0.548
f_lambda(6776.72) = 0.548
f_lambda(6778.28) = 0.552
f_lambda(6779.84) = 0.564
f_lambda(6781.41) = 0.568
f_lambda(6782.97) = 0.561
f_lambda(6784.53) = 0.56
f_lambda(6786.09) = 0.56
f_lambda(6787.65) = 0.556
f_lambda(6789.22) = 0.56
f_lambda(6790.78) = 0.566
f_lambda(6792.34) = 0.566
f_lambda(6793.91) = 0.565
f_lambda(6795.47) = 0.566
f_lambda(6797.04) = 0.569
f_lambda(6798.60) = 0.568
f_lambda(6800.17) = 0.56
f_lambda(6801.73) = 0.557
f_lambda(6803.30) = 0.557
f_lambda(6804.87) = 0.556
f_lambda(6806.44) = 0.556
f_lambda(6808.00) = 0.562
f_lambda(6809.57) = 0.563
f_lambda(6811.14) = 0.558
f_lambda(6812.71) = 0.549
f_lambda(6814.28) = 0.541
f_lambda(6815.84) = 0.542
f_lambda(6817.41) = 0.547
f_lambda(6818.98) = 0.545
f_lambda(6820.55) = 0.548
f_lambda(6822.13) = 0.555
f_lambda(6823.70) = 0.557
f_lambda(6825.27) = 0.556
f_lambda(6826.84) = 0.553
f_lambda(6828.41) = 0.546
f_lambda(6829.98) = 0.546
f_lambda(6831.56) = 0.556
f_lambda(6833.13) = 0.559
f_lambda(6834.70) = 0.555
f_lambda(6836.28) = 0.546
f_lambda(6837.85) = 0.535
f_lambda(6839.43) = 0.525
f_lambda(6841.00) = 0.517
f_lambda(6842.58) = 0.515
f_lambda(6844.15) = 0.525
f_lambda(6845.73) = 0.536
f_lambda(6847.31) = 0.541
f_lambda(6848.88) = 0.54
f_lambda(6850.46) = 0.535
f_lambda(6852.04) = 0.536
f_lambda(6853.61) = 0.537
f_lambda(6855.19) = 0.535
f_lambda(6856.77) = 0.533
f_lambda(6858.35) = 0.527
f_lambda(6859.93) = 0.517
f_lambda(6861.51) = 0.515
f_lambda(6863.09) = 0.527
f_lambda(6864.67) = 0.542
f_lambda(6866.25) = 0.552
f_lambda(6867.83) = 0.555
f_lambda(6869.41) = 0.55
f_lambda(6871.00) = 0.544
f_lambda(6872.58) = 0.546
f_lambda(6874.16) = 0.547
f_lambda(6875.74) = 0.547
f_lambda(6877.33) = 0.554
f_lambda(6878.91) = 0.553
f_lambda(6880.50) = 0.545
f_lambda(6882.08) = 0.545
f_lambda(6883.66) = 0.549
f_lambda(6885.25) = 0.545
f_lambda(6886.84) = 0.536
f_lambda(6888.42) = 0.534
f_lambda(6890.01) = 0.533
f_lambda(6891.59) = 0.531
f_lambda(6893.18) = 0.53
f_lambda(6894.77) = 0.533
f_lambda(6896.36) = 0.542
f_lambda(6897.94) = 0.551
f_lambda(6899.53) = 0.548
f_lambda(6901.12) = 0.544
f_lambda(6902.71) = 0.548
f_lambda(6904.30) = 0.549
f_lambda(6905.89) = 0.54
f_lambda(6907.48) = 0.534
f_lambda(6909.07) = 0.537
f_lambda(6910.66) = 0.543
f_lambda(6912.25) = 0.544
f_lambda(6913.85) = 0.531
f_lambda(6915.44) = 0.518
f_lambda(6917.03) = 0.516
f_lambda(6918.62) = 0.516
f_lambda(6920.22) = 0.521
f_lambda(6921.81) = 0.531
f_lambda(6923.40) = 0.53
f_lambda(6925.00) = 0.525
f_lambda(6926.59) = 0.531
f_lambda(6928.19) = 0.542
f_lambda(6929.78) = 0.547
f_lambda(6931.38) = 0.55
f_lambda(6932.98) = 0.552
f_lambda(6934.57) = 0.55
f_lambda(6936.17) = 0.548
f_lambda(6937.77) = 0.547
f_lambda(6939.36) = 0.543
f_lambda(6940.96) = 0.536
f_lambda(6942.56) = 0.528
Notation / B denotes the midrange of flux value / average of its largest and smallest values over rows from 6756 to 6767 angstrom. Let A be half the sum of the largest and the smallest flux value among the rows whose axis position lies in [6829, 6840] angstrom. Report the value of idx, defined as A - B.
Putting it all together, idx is -0.011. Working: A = 0.542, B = 0.553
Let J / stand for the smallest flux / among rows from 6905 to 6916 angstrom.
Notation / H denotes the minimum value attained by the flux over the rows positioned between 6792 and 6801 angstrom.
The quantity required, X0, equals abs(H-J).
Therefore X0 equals 0.042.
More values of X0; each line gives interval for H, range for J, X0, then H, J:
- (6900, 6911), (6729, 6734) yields 0.027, 0.534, 0.561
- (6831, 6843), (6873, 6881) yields 0.030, 0.515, 0.545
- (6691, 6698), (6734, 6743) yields 0.003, 0.56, 0.557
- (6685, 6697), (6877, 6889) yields 0.020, 0.554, 0.534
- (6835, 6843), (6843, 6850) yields 0.010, 0.515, 0.525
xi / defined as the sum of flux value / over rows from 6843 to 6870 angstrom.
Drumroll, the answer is 9.10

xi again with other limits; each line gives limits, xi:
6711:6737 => 9.43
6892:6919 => 9.12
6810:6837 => 9.36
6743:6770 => 9.38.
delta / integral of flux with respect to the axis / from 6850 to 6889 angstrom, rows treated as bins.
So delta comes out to 21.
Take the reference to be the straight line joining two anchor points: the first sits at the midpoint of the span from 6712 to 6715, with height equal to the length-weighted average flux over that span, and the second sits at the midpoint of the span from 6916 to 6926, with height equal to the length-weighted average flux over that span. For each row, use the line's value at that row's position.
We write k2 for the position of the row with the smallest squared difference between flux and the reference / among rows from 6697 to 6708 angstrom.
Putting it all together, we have 6703.78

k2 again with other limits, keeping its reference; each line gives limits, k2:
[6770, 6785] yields 6770.48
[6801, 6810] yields 6804.87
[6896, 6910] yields 6907.48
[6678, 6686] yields 6685.28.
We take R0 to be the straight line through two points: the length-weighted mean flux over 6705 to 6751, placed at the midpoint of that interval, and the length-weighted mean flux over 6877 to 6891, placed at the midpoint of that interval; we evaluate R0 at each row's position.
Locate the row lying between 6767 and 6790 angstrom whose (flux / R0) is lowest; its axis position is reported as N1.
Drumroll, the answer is 6767.37 angstrom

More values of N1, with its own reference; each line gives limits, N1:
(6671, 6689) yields 6677.59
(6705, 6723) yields 6717.69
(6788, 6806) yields 6804.87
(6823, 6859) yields 6842.58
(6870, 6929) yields 6917.03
